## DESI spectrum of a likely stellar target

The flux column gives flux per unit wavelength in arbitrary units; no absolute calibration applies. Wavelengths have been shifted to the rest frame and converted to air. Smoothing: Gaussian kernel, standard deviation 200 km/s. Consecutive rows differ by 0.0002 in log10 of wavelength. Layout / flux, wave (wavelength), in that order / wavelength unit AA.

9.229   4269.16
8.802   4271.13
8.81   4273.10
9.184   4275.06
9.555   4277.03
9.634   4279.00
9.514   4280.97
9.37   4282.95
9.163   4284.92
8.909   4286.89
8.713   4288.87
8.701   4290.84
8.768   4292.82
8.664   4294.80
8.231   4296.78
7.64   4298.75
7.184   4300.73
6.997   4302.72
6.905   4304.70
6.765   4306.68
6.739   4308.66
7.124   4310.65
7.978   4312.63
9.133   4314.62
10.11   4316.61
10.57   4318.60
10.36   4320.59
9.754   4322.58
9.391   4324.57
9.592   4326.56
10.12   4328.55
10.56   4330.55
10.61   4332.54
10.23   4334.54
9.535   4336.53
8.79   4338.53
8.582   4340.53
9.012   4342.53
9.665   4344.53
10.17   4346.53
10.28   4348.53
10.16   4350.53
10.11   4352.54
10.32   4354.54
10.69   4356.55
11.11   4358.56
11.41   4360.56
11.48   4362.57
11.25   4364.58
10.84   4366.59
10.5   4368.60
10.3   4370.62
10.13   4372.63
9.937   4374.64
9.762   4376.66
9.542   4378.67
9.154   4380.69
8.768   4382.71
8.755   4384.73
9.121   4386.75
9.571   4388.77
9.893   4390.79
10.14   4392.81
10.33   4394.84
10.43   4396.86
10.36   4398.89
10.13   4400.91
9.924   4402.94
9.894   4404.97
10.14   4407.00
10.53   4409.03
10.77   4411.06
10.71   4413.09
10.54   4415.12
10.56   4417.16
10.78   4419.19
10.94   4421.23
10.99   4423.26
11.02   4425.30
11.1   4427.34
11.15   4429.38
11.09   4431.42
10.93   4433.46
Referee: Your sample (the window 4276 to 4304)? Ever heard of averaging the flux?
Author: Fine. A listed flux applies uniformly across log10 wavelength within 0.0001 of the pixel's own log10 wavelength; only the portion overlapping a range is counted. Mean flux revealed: 8.6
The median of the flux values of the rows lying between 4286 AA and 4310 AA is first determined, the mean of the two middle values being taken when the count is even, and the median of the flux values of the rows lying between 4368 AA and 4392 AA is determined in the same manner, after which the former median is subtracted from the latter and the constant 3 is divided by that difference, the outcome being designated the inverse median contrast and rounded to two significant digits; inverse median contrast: 1.7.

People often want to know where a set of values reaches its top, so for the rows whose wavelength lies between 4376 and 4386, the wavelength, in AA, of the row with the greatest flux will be 4376.66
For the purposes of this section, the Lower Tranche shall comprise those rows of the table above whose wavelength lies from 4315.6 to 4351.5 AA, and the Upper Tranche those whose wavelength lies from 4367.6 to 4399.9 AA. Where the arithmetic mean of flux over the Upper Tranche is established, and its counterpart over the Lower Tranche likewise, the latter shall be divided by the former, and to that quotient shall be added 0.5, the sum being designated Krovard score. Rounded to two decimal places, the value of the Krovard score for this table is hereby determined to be 1.51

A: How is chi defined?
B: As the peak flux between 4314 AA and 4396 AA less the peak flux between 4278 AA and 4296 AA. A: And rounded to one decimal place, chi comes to 1.8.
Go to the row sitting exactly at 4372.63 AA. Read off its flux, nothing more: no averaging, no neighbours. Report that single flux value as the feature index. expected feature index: 10.13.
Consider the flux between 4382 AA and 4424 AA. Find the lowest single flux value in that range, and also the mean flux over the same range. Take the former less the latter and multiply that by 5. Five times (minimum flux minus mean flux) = -7.0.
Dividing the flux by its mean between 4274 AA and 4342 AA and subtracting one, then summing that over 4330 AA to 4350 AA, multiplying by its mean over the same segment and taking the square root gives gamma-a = 0.29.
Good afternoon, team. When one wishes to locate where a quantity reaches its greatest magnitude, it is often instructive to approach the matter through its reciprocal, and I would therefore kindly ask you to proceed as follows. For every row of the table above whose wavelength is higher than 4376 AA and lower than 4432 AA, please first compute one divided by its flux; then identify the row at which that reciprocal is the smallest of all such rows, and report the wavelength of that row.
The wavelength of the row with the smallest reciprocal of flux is 4429.38 AA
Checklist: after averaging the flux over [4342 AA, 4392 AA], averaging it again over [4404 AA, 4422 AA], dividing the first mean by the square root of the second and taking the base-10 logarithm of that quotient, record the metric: 0.492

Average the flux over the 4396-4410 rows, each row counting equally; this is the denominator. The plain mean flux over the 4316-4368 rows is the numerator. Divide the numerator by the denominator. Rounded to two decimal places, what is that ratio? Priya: 1.00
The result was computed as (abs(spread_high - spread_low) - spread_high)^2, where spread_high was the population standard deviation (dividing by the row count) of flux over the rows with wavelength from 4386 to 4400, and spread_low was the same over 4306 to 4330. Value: 0.22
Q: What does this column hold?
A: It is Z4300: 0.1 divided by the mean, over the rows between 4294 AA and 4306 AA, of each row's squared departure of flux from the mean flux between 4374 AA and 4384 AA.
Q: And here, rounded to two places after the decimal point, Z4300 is 0.03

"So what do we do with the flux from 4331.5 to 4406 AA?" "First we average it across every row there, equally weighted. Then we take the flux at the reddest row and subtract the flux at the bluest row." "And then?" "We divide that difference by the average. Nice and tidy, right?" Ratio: -0.1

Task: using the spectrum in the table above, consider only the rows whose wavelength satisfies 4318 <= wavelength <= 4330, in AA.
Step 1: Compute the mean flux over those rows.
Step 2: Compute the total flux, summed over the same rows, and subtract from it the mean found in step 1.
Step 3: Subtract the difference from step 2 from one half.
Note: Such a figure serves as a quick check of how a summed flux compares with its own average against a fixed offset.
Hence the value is -49.3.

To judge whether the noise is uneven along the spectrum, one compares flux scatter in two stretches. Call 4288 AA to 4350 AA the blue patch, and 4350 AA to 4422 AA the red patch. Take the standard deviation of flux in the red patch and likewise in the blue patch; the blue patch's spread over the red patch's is 1.89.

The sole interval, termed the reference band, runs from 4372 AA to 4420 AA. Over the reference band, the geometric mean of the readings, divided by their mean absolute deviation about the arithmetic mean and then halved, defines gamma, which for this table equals 11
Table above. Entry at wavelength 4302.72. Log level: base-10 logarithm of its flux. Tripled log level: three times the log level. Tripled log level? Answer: 2.53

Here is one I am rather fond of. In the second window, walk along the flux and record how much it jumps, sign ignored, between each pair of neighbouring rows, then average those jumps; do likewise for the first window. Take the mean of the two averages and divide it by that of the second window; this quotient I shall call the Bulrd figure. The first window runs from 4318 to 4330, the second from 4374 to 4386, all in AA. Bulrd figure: 1.31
